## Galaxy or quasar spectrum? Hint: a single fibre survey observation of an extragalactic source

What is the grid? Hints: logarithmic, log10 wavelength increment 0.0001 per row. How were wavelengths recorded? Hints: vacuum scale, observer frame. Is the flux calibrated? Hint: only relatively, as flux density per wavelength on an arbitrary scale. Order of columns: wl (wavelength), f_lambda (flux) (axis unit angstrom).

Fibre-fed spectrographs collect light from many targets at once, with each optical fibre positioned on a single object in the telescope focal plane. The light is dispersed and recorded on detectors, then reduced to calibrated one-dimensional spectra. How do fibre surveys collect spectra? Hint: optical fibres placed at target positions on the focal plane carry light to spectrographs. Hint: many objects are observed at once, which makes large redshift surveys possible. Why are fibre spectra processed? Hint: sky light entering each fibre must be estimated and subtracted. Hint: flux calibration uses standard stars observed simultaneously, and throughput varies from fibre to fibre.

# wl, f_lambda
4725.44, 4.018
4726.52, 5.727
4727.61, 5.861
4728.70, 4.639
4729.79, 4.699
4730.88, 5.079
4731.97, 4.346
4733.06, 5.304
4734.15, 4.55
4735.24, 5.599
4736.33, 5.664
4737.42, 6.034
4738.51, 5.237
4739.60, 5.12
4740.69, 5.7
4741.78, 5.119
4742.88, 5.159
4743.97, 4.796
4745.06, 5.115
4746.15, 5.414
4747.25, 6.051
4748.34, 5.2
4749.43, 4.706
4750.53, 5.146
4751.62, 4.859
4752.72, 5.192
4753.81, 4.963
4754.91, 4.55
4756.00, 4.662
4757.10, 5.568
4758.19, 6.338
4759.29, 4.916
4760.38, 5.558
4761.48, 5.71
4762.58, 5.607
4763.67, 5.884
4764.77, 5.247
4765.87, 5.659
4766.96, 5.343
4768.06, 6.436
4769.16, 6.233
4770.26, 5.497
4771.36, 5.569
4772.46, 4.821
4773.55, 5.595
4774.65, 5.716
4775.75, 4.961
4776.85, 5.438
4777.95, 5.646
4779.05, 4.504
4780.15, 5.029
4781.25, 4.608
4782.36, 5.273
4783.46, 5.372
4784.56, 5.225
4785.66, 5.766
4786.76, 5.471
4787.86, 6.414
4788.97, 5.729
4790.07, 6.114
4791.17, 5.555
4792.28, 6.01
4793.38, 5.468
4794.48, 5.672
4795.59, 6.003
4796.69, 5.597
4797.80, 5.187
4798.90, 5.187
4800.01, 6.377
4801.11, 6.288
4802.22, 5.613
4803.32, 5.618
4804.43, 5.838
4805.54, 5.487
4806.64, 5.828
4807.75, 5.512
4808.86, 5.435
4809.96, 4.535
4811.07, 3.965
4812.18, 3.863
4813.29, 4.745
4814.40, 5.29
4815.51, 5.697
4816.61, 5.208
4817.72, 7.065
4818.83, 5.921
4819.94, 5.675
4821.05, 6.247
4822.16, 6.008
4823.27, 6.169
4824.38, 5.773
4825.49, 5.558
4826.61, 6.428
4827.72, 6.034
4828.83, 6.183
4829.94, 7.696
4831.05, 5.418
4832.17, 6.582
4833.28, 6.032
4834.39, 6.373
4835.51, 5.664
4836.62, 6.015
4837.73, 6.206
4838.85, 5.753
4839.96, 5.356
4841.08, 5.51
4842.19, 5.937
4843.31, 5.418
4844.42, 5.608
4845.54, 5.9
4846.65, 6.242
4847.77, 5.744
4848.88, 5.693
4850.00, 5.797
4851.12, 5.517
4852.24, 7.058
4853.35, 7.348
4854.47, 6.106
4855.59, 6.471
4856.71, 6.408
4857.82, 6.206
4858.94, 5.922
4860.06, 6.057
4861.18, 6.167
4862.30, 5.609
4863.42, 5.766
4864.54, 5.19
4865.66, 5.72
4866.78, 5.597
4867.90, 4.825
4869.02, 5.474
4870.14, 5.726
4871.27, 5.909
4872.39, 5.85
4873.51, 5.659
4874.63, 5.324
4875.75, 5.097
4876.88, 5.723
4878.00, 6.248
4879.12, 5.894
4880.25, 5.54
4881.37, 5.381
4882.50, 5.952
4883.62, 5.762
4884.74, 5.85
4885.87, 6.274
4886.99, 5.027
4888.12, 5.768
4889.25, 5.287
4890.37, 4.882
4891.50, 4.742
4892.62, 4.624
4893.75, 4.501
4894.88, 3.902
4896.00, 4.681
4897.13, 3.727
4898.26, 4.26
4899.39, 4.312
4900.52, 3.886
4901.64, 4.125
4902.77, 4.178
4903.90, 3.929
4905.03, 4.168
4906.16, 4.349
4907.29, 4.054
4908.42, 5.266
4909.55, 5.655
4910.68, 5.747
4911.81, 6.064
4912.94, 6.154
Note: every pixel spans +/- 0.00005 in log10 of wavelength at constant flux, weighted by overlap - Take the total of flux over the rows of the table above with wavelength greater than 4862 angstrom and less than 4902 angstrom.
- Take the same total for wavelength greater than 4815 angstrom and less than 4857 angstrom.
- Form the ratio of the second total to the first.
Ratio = 1.2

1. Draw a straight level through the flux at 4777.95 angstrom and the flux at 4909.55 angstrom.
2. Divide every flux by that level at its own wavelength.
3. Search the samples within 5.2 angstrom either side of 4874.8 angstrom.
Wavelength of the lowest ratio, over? 4875.75 angstrom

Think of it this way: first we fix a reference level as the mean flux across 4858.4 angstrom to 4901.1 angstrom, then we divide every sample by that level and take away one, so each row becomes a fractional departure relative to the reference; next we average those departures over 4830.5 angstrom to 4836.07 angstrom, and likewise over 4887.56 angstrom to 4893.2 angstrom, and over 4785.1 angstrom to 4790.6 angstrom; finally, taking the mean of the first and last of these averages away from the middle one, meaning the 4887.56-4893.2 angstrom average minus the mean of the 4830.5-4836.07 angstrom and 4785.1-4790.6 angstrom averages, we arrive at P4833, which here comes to -0.17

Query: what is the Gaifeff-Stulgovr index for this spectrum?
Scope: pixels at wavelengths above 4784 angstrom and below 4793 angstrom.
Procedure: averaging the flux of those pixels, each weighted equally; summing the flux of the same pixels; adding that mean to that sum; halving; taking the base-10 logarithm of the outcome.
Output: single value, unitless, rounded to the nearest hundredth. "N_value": 1.42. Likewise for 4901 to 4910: 1.30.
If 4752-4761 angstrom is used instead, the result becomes 1.37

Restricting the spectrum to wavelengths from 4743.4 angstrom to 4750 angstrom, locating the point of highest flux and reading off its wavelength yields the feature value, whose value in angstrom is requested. 4747.25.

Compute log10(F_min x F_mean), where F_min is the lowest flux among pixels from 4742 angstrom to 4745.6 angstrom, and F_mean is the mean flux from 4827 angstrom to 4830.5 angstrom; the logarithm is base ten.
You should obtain 1.50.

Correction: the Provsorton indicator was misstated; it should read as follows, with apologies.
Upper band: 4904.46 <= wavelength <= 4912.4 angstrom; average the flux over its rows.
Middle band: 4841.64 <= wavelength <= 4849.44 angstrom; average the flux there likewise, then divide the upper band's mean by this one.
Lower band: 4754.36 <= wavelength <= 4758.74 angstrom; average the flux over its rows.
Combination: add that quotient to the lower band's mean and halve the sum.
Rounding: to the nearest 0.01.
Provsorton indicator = 3.08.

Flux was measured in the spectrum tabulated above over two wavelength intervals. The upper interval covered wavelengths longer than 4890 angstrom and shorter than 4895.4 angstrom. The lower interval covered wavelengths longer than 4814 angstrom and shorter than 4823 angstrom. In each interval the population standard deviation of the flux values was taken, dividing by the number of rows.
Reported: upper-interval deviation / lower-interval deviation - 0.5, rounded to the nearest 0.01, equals 0.11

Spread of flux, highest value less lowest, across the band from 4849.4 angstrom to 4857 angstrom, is 1.83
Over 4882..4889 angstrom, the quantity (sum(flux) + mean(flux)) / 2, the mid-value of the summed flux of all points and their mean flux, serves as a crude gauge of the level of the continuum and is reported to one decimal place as 20.2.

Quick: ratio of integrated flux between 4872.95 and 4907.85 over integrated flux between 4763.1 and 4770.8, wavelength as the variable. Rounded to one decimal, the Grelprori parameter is 3.9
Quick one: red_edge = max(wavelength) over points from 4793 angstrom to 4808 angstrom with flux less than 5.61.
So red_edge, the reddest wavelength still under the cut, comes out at 4807.75 angstrom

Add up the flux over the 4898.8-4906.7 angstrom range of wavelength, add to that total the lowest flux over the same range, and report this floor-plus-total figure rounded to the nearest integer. 33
